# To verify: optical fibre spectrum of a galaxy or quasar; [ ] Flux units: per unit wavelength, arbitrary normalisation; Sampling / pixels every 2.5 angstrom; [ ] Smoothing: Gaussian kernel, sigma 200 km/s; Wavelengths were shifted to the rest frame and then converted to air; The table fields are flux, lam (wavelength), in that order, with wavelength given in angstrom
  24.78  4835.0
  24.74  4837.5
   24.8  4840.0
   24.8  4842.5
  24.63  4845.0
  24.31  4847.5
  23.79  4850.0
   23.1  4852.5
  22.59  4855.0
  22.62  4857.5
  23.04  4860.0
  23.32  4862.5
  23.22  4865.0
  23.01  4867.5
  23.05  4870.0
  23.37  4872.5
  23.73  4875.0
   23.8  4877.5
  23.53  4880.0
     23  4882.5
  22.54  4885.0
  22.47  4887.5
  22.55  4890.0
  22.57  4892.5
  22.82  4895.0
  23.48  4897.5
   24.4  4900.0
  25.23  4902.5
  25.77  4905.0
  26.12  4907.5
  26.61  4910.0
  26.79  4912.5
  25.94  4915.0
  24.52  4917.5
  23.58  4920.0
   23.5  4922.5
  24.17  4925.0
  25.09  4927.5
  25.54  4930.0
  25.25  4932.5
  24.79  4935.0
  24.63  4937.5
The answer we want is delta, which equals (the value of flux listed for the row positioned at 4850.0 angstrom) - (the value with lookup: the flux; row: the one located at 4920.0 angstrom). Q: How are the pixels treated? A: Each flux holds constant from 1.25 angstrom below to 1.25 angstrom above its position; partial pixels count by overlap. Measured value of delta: 0.2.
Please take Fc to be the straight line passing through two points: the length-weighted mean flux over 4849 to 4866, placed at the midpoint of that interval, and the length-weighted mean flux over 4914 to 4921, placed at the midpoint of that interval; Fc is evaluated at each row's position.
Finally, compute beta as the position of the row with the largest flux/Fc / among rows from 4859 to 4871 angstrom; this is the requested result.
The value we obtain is 4862.5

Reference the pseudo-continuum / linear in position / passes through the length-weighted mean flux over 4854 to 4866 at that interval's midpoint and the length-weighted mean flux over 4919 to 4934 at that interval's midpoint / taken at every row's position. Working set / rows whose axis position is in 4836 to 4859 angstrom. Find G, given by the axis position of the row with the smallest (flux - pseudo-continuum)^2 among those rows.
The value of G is 4855.0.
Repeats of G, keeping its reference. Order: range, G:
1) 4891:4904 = 4897.5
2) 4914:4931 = 4917.5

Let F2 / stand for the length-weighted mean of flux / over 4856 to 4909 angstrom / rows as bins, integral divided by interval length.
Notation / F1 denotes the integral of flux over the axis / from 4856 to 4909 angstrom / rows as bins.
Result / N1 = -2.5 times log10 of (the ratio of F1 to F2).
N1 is -4.3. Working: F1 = 1246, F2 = 23.5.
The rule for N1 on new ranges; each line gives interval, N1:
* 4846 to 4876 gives -3.7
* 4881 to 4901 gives -3.3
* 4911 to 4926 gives -2.9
